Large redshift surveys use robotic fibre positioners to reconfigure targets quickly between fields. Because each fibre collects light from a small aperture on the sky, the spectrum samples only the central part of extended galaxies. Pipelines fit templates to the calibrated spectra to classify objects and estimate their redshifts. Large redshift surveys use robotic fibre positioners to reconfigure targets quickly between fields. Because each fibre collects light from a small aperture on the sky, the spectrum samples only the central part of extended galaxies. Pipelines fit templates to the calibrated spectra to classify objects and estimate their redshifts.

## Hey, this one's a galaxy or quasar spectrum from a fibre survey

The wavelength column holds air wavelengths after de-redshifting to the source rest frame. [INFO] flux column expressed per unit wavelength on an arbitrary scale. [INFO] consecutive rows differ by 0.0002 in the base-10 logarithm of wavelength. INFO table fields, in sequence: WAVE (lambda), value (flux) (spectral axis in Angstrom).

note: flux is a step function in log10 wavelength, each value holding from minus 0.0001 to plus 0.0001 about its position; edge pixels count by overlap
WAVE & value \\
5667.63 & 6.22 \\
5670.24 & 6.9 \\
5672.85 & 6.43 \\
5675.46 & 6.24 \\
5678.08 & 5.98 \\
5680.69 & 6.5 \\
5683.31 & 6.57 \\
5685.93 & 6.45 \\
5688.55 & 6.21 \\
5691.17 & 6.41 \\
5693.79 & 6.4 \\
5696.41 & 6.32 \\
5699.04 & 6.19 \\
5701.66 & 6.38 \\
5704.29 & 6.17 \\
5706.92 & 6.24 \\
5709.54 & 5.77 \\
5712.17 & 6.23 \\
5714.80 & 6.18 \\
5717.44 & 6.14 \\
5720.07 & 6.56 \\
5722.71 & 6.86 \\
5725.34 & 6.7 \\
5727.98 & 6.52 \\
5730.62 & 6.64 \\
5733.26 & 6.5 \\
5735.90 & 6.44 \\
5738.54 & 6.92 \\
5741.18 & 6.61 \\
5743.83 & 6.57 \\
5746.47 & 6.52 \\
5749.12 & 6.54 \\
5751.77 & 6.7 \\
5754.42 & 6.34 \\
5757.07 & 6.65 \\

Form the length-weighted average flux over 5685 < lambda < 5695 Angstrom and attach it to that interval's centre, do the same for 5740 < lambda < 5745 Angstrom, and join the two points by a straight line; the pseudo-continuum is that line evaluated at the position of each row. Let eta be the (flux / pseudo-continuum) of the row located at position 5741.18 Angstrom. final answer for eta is 1.00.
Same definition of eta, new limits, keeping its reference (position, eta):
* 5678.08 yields 0.95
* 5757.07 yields 1.00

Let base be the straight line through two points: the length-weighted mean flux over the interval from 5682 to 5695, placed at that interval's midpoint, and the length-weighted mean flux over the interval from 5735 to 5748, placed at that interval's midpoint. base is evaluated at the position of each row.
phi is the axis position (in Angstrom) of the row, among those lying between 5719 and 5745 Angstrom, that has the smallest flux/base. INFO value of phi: 5735.90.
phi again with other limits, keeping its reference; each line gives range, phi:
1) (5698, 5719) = 5709.54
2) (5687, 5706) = 5704.29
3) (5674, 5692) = 5678.08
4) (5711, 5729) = 5717.44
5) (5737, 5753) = 5746.47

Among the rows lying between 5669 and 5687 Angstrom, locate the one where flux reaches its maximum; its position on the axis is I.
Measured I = 5670.24 Angstrom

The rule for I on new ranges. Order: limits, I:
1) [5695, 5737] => 5722.71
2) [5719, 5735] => 5722.71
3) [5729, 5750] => 5738.54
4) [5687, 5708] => 5691.17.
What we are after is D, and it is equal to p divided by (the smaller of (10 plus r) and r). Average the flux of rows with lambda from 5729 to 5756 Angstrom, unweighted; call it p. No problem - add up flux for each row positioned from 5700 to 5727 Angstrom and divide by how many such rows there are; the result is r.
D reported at 1.04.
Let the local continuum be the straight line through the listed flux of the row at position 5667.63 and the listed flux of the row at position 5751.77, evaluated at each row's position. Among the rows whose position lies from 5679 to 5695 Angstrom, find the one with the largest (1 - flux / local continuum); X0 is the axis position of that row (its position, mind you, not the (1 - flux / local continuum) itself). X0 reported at 5688.55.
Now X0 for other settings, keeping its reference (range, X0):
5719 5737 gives 5735.90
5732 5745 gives 5735.90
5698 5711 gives 5709.54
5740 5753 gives 5746.47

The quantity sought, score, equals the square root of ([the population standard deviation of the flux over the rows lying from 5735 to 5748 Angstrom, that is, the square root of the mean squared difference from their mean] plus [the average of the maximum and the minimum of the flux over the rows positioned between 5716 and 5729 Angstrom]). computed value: 2.58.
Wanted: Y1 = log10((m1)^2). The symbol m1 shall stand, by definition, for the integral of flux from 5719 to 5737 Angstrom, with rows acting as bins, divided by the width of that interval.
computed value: 1.64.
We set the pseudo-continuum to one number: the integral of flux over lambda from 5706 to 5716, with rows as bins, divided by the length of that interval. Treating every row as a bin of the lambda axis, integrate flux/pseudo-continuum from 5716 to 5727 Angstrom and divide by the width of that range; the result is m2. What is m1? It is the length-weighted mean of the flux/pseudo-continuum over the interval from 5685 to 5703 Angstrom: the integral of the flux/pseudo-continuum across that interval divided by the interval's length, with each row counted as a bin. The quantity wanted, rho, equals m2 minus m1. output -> 0.04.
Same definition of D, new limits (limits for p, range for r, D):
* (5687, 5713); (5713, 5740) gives 0.95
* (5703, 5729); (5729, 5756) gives 0.96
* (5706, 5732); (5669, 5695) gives 1.00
